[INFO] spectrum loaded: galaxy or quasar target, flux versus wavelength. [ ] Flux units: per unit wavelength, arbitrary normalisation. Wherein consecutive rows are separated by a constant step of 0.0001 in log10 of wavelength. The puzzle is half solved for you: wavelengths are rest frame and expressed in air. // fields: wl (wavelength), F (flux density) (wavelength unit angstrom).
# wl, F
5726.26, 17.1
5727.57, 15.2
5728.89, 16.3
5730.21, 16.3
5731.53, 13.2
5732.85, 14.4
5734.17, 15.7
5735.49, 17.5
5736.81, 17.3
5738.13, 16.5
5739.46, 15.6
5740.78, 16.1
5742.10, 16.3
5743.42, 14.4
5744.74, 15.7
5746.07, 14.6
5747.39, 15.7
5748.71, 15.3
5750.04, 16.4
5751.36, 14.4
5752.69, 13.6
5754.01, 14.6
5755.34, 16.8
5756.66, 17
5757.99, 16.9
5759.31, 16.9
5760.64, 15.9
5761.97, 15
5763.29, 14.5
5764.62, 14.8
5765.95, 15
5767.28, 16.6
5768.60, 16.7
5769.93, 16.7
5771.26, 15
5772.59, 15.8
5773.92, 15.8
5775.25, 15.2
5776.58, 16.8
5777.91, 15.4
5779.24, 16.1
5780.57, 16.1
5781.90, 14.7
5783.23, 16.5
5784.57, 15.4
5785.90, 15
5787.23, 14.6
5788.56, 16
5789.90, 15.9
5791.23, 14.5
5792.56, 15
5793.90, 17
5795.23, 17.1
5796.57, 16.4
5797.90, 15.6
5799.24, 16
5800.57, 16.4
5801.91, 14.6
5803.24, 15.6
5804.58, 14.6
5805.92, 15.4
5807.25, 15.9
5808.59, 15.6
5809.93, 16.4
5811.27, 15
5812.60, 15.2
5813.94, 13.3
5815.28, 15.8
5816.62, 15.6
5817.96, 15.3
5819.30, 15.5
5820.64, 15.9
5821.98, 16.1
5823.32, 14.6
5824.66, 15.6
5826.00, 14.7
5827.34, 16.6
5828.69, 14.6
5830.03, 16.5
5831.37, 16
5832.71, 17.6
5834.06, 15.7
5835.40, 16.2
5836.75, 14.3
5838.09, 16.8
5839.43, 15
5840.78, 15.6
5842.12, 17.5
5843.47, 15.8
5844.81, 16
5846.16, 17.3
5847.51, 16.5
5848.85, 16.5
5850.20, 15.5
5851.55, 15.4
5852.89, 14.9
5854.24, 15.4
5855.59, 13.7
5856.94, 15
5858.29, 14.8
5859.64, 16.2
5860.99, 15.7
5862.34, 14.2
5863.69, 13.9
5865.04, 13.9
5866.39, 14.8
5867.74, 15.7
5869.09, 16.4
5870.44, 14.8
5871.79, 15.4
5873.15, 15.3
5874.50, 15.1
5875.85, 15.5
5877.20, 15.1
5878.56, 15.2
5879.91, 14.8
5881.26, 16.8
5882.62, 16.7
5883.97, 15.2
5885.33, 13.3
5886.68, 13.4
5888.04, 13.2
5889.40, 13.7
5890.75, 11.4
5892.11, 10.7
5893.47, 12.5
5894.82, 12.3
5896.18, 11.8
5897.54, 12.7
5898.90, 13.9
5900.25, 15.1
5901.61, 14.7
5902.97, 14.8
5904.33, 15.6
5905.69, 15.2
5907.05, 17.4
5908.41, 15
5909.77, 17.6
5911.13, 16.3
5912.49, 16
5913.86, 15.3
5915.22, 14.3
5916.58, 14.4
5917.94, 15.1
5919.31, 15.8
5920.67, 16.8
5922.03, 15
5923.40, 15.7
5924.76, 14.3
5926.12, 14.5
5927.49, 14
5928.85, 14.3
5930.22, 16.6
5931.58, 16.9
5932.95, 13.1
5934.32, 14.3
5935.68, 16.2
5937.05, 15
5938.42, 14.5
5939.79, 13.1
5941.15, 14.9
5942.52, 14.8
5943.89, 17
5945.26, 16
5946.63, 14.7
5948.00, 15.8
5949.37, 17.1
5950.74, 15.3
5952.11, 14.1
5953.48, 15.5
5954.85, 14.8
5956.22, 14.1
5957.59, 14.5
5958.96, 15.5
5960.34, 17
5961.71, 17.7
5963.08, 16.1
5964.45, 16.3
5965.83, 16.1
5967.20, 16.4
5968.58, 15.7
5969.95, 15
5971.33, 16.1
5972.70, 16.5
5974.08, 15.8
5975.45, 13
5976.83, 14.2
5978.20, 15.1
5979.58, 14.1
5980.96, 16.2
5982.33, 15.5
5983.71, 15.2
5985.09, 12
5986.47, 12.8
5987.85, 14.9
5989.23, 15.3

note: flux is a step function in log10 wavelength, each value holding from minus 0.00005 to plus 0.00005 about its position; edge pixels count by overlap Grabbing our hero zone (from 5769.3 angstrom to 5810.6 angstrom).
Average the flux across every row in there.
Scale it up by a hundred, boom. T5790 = 1571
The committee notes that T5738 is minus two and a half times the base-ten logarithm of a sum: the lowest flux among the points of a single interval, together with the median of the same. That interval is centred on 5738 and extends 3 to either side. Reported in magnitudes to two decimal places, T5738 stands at -3.77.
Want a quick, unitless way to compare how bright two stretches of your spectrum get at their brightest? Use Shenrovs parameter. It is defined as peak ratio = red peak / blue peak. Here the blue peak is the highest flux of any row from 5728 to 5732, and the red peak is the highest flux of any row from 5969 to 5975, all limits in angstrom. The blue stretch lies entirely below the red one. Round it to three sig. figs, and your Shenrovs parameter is 1.01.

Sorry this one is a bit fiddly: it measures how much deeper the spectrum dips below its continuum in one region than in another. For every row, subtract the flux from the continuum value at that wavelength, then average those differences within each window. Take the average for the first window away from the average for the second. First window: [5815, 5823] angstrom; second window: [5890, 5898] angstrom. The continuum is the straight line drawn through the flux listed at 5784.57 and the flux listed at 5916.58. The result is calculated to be 3.2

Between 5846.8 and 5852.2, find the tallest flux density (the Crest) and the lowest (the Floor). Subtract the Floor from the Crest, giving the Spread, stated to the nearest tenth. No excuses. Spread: 1.1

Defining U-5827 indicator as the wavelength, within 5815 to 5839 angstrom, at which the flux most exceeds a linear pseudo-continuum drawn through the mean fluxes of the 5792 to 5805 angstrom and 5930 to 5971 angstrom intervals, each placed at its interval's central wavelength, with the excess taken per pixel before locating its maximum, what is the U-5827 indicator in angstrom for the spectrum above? 5832.71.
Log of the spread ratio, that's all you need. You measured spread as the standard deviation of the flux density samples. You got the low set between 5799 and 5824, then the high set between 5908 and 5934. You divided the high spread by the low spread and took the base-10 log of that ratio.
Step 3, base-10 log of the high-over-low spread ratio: 0.19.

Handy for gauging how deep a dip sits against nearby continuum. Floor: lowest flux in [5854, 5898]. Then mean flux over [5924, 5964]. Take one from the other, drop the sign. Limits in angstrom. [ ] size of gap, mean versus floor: 4.5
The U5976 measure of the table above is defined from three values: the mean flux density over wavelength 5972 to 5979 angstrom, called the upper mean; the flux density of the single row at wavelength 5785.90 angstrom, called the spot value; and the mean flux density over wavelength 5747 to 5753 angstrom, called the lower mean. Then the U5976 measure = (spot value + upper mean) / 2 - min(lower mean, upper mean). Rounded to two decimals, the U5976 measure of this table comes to 0.04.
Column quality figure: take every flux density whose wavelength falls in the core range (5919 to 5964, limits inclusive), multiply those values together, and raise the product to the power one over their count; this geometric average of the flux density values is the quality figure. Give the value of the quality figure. 15.3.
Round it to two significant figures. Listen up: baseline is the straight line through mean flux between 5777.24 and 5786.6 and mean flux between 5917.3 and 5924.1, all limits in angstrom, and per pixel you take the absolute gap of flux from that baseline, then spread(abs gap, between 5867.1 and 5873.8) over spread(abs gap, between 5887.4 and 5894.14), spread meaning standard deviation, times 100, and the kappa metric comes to 27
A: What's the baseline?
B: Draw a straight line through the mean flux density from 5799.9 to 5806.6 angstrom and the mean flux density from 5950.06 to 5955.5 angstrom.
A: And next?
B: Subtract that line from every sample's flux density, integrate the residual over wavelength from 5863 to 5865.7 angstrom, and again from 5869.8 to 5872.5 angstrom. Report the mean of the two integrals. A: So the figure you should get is -1.8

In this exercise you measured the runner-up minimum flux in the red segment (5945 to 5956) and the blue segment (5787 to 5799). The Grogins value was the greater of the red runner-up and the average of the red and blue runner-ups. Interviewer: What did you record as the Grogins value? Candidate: 14.7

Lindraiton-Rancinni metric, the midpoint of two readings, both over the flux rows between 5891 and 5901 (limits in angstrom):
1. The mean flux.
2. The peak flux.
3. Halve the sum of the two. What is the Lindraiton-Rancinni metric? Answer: 13.9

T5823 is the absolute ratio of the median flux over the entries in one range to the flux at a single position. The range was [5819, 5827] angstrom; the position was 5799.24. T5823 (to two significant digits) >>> 0.97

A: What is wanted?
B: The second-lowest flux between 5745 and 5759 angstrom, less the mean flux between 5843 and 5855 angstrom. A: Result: -1.5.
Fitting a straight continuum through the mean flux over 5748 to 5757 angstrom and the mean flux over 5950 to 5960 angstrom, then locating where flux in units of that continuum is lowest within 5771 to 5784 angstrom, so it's 5781.90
